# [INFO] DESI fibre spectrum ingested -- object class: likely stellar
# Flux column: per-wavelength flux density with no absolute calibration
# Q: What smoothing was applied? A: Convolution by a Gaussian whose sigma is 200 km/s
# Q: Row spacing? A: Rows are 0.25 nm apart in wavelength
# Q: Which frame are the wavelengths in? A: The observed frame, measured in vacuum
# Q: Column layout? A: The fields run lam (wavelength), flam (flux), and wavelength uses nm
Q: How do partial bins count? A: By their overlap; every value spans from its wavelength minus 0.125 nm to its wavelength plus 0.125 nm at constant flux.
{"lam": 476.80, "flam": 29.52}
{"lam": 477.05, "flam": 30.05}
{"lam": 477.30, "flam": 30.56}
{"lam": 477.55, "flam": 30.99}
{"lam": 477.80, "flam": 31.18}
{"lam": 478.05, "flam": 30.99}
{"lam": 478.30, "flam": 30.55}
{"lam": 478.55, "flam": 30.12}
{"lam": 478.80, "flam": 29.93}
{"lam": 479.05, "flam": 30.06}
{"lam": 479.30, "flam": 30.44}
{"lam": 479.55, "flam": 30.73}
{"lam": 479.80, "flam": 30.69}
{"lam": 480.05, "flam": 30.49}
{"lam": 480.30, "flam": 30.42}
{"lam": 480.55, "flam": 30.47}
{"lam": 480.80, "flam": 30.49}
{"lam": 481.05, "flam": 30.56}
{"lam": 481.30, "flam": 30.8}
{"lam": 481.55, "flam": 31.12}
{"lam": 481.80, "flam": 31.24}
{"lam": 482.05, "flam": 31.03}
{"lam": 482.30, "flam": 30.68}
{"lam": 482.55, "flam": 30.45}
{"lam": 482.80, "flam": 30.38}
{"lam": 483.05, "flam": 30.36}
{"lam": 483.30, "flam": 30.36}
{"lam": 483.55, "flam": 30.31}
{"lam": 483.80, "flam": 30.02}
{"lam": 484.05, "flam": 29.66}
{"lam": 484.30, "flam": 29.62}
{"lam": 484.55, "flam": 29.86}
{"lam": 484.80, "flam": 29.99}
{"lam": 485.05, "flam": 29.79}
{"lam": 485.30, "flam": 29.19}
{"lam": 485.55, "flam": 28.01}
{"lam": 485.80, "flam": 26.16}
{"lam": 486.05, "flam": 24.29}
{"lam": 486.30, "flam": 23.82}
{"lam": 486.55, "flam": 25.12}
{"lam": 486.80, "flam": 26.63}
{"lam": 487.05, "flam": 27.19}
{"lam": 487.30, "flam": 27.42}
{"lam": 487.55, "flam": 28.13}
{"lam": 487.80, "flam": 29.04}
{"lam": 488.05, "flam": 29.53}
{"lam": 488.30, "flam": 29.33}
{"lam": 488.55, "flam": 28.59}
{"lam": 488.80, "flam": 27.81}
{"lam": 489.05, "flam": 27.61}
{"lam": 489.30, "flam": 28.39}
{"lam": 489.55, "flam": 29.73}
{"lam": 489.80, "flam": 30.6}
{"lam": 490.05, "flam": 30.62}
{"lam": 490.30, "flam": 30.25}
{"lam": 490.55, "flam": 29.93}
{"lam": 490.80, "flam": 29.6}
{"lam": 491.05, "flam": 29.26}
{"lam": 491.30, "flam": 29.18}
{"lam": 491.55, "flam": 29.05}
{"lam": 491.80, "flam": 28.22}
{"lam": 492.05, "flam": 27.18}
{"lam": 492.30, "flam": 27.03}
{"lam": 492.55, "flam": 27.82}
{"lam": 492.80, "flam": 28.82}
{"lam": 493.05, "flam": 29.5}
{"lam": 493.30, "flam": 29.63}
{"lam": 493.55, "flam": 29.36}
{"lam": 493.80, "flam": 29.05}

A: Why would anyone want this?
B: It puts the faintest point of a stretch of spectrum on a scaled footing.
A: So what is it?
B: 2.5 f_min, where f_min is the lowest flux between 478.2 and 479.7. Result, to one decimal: 74.8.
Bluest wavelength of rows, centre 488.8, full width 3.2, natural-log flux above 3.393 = 489.80 nm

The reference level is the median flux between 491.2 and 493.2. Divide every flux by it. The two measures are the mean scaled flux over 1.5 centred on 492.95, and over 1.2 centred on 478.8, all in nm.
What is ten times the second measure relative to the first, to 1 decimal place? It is 10.5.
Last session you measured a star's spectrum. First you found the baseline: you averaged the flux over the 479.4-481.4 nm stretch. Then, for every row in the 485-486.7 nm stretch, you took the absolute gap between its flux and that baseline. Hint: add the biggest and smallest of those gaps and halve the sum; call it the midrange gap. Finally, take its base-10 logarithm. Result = 0.6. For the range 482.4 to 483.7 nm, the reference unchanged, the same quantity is -0.7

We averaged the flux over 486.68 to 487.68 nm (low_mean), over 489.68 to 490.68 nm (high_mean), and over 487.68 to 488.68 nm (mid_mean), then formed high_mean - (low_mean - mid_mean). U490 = 32.1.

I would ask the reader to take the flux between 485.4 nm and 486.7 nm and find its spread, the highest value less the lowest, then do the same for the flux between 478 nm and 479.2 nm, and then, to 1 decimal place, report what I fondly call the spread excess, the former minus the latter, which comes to 3.1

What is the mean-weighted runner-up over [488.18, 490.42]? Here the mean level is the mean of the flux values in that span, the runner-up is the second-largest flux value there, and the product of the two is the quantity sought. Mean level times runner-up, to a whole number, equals 894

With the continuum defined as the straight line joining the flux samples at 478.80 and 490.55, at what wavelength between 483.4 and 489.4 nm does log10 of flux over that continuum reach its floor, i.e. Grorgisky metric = 486.30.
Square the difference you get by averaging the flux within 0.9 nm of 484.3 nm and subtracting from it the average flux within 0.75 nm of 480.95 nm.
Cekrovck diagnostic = 0.6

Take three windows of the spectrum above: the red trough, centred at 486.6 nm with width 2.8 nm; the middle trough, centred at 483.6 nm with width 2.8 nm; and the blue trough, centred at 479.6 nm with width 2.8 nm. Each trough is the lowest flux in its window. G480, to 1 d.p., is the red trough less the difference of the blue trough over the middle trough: 23.5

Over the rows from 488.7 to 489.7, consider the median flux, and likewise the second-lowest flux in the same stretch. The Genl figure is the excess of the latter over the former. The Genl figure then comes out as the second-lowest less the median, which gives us -0.3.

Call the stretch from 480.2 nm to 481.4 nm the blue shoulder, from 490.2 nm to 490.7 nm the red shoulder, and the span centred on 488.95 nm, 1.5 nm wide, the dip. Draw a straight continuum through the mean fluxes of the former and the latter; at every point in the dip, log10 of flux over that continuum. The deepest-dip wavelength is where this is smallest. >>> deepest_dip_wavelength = 489.05 nm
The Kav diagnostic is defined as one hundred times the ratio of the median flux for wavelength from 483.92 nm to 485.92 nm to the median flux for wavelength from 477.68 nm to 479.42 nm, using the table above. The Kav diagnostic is 97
